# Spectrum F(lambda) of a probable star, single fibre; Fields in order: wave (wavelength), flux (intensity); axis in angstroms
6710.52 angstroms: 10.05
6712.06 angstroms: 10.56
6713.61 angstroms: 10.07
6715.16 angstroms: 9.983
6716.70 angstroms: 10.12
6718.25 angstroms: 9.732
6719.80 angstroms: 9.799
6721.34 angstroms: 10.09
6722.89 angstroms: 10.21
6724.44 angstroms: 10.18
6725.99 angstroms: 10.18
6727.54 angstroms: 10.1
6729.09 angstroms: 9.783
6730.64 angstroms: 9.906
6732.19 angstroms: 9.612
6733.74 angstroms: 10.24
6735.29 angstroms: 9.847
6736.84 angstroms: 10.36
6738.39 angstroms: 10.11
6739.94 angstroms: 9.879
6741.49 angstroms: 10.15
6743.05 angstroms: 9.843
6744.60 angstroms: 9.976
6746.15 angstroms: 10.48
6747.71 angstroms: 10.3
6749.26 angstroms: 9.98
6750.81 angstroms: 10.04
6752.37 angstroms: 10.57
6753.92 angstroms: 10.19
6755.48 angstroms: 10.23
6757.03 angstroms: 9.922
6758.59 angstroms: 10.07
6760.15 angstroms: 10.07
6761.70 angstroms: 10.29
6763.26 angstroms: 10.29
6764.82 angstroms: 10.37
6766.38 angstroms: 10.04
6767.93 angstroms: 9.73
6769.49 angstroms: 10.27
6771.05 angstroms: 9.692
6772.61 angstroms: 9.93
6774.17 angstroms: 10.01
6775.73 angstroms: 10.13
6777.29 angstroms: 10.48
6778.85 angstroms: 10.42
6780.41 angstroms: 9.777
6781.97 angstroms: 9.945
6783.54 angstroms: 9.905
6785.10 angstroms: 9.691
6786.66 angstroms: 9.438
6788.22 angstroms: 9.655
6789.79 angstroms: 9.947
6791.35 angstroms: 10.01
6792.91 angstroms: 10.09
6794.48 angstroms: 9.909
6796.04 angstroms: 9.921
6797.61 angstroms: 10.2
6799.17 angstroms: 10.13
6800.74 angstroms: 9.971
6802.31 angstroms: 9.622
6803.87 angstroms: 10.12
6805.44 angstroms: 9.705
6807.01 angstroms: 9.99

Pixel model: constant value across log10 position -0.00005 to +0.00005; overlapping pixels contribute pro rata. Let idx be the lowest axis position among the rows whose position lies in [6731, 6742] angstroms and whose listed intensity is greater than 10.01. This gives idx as 6733.74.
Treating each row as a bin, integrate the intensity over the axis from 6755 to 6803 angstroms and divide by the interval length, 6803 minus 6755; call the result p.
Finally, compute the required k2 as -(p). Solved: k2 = -10.0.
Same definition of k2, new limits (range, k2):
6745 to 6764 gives -10.2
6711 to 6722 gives -10.1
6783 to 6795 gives -9.8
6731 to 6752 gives -10.1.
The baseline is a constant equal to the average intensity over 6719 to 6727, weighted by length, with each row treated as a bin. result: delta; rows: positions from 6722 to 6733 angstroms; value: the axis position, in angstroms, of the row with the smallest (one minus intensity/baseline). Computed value 6722.89 angstroms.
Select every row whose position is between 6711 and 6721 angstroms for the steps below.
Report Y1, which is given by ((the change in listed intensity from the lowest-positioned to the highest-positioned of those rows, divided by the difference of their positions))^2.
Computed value 0.010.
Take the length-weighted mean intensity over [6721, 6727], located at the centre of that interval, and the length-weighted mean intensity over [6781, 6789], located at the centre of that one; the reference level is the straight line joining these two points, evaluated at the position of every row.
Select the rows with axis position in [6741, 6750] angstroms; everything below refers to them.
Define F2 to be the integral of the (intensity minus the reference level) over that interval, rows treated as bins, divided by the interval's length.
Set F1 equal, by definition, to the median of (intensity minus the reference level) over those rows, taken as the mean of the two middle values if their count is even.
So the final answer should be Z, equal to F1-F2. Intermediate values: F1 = 0.1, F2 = 0.12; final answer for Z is -0.06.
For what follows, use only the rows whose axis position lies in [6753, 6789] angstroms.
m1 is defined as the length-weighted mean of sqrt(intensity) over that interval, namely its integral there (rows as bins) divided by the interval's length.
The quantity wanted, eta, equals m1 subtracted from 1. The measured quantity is -2.17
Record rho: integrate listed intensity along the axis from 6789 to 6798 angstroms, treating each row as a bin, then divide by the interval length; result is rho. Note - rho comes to 10.0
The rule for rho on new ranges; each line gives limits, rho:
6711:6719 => 10.1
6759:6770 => 10.1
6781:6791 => 9.8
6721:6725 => 10.2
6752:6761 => 10.2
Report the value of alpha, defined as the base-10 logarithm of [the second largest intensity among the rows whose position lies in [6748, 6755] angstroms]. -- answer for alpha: 1.01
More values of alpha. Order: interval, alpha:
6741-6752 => 1.01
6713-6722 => 1.00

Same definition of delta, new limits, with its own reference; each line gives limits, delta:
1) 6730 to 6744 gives 6736.84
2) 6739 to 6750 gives 6746.15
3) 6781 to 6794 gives 6792.91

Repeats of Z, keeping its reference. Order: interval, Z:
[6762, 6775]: -0.01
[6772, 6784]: -0.10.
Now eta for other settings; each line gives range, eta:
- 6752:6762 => -2.19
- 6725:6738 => -2.16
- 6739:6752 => -2.18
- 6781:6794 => -2.14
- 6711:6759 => -2.17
